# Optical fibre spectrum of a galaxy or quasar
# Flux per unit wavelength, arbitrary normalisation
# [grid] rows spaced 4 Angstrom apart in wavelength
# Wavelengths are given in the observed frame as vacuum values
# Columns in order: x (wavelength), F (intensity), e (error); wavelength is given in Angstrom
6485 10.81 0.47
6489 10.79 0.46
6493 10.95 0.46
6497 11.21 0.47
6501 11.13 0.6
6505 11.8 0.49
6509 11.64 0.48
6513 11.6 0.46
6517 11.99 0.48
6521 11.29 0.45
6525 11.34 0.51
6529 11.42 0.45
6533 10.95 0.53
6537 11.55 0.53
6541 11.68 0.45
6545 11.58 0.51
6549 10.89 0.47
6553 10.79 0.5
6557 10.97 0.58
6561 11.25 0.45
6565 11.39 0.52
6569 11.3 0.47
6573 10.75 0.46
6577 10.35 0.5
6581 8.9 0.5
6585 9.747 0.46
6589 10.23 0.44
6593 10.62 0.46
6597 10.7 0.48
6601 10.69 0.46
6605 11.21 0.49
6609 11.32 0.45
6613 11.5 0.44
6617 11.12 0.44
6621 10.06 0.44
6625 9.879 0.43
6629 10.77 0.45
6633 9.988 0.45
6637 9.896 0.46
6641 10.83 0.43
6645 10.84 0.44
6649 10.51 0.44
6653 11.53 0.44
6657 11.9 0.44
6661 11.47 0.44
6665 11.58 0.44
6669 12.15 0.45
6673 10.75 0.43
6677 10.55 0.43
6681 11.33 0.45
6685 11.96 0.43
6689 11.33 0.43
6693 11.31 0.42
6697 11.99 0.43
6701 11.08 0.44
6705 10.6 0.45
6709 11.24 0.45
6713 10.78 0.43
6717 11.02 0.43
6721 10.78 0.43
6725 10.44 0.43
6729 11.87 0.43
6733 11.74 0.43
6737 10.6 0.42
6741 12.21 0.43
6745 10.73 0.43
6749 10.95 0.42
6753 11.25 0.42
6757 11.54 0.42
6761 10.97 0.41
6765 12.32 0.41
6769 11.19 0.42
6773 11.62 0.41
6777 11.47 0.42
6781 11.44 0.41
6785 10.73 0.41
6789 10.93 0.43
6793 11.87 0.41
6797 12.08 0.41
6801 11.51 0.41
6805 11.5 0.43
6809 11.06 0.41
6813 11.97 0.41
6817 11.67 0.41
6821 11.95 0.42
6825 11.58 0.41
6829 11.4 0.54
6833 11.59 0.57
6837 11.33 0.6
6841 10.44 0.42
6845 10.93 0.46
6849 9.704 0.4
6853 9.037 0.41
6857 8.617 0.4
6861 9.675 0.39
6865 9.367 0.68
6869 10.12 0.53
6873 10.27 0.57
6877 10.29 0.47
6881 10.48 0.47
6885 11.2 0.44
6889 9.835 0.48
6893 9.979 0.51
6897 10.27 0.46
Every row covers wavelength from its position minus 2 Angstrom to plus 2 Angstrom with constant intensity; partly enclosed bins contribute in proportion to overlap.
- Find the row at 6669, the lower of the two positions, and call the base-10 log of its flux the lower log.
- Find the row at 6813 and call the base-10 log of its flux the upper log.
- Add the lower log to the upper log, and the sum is 2.163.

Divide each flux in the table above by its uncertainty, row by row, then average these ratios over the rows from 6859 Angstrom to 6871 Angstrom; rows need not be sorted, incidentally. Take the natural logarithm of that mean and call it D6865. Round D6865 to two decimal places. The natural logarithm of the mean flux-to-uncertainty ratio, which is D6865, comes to 2.96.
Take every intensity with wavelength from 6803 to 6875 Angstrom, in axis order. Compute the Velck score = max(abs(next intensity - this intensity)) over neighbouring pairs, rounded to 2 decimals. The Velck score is 1.23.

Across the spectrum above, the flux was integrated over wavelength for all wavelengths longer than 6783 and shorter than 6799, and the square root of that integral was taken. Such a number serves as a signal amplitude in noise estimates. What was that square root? 14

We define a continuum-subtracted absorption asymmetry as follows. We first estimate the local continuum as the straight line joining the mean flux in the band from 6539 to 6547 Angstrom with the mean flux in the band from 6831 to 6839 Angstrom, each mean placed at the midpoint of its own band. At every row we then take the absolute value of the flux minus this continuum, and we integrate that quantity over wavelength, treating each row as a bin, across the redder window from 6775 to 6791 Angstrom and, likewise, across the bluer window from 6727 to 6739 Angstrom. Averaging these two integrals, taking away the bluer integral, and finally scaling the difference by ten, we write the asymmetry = -2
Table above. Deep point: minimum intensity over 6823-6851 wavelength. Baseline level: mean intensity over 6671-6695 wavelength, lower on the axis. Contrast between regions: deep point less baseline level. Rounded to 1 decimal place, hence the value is -1.5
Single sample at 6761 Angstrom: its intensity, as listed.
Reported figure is 10.97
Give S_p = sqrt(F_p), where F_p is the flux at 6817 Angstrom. 3.42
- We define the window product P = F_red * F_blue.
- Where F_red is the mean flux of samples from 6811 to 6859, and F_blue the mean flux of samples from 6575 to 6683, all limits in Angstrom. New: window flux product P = 117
